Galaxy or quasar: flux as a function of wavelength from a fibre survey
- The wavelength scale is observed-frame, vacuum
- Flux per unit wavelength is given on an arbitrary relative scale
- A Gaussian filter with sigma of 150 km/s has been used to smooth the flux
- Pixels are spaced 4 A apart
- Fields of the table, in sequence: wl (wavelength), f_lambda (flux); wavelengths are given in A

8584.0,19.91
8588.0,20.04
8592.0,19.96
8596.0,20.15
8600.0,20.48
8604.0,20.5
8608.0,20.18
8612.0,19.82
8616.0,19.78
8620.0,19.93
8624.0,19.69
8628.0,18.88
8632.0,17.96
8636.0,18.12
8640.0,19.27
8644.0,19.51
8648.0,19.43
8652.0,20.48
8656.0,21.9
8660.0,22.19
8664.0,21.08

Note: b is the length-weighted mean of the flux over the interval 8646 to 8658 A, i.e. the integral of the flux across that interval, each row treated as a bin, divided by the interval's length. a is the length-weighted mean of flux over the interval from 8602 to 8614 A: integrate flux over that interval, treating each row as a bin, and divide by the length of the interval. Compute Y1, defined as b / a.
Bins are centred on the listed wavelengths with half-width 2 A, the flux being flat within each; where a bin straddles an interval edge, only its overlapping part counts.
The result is 1.02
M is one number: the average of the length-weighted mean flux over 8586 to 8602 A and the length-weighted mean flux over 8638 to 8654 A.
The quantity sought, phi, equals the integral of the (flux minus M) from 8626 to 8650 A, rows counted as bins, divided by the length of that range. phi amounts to -1.1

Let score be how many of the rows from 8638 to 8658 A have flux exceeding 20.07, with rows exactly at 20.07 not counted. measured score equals 2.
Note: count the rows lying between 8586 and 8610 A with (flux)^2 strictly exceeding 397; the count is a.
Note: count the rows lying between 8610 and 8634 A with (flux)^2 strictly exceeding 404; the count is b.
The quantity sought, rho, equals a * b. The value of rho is 0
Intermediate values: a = 6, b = 0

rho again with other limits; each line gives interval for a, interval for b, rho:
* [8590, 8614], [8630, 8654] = 5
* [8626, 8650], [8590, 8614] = 0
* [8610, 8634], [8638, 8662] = 3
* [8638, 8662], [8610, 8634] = 0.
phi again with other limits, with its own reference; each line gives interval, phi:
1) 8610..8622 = -0.1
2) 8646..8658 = 0.7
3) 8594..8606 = 0.5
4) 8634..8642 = -1.2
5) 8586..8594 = 0.1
